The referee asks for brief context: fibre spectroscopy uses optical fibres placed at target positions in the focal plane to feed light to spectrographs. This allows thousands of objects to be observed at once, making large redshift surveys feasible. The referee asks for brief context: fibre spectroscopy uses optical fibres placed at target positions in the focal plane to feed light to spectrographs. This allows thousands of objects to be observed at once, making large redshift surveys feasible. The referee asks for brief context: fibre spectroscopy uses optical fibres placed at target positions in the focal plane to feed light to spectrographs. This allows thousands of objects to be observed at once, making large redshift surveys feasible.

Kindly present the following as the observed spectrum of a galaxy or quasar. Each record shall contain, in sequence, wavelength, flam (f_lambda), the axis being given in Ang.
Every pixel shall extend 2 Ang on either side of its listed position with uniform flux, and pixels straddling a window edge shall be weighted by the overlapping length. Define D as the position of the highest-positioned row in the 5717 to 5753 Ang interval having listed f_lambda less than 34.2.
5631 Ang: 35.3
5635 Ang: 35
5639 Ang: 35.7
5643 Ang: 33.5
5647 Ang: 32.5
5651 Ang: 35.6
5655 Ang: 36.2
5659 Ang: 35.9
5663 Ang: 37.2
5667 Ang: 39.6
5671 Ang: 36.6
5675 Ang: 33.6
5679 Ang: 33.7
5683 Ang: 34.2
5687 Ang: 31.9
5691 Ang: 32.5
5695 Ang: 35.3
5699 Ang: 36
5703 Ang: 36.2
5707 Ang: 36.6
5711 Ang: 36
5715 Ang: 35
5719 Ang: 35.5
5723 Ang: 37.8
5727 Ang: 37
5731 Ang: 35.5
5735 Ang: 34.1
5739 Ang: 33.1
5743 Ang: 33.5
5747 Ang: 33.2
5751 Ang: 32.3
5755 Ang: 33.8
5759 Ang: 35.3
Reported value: 5751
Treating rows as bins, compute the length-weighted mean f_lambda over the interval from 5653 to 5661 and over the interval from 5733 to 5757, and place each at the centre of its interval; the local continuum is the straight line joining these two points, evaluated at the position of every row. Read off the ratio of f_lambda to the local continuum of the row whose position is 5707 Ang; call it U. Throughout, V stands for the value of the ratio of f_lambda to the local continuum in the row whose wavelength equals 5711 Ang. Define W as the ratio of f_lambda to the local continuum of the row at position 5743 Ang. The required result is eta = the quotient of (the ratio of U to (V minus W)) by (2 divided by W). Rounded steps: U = 1.06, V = 1.047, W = 1.003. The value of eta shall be 12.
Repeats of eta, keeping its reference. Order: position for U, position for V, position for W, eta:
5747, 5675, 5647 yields 8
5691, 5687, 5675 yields -11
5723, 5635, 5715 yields -8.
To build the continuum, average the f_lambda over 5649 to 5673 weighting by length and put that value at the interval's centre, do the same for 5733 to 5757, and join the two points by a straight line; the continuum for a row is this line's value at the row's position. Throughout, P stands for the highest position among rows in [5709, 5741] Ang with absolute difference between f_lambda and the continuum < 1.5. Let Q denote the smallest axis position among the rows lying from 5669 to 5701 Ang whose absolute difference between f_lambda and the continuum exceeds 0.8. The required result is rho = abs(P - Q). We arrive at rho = 64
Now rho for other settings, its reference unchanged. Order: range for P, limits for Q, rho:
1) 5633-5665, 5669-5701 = 12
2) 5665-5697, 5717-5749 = 24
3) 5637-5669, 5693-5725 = 40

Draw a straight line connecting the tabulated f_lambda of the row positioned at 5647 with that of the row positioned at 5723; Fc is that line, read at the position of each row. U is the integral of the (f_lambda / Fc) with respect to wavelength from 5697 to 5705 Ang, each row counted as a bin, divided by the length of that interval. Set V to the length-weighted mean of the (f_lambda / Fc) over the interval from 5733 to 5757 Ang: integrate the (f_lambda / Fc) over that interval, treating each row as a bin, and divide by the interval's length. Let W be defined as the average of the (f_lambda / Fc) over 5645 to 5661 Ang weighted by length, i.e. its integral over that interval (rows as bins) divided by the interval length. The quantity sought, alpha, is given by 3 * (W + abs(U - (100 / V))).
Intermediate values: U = 0.995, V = 0.85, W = 1.06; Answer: 354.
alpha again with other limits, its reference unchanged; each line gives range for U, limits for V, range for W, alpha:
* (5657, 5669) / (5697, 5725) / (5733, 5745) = 306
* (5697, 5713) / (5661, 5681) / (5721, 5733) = 283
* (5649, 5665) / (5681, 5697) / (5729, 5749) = 317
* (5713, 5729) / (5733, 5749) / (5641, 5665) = 350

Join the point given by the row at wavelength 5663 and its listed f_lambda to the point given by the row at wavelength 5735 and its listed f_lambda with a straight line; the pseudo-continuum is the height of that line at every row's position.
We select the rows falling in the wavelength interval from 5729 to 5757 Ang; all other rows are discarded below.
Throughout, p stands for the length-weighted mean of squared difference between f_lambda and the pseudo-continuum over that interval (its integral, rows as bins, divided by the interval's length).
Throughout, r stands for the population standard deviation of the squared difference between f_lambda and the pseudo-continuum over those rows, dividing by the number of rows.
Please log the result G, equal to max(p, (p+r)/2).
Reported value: 0.6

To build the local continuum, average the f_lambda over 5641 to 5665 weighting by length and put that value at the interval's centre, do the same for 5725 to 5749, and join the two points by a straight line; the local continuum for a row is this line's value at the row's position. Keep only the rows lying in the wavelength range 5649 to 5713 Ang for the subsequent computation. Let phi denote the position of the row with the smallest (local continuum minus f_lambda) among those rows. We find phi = 5667 Ang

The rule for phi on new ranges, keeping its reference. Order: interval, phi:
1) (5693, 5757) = 5723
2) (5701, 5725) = 5723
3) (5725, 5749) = 5727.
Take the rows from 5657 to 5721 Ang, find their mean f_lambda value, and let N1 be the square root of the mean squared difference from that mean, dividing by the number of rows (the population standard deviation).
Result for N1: 1.83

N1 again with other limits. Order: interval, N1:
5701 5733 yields 0.85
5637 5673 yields 1.93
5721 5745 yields 1.76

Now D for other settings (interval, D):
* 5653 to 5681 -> 5679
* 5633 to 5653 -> 5647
